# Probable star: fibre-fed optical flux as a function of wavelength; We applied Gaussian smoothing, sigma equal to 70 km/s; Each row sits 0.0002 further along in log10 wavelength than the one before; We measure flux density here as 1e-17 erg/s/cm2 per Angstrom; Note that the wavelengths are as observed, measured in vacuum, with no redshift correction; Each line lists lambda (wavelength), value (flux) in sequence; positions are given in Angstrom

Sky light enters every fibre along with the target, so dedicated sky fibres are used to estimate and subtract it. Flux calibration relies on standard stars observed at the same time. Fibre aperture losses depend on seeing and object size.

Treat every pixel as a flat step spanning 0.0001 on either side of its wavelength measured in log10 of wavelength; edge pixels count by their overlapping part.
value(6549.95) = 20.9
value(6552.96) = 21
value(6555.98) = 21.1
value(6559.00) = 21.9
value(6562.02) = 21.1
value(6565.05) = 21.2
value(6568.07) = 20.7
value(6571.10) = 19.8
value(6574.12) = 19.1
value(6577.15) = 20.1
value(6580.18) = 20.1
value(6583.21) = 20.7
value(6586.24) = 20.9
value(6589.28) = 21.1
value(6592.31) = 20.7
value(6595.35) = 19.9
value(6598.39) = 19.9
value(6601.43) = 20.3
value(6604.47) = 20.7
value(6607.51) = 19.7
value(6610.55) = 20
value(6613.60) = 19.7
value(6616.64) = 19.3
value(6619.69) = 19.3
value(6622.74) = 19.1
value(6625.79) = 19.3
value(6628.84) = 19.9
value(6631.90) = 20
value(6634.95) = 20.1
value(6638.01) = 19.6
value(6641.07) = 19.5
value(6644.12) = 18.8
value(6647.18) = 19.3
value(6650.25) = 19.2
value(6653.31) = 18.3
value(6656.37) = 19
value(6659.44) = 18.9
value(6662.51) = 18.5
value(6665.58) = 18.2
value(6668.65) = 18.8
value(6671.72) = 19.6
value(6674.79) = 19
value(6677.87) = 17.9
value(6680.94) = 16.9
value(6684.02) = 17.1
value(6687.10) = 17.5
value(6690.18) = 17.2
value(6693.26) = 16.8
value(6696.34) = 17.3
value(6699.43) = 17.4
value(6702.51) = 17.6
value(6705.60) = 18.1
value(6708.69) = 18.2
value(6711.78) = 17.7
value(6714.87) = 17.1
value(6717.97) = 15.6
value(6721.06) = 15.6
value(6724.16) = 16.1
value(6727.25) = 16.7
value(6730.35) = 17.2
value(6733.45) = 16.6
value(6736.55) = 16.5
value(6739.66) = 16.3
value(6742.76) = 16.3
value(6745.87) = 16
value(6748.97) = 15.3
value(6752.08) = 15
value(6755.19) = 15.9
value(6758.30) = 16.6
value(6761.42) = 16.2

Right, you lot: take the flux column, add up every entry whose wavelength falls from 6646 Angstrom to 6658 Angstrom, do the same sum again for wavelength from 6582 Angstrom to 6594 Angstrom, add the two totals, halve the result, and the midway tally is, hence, 79.6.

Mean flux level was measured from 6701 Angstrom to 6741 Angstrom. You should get 16.9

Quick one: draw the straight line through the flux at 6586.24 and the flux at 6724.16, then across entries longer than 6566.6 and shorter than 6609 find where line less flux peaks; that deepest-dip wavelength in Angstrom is 6574.12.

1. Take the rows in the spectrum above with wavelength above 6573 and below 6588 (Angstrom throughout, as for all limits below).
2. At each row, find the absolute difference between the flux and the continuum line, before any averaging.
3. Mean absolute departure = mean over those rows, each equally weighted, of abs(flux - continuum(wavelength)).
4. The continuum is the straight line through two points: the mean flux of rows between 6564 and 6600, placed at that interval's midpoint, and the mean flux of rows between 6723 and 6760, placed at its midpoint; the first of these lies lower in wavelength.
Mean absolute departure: 0.6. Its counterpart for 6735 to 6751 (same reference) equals 0.2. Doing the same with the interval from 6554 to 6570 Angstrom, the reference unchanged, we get 0.3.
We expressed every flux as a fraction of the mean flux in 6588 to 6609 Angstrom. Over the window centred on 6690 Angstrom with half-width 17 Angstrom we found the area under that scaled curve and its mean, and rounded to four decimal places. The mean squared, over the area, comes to 0.0254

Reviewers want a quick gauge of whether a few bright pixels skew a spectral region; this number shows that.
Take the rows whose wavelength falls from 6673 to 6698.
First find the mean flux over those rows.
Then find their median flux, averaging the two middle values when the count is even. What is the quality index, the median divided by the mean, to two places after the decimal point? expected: 0.99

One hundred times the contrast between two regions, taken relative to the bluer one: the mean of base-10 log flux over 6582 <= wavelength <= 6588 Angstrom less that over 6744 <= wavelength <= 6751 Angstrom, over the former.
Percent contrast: 9.4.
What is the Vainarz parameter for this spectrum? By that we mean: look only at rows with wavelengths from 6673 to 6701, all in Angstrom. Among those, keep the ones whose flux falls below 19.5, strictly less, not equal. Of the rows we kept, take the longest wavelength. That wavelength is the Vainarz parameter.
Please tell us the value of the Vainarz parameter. 6699.43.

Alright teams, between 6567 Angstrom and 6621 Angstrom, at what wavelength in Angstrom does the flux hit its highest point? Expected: 6589.28 Angstrom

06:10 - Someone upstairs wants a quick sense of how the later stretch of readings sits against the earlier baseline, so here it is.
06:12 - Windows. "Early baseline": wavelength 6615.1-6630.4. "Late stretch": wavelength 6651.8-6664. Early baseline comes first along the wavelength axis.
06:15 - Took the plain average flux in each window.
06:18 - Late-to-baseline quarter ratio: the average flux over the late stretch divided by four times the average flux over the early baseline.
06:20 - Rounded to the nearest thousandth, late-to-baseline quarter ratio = 0.241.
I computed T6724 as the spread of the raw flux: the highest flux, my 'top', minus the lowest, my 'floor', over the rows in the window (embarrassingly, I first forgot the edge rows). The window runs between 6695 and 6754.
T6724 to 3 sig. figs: 3.20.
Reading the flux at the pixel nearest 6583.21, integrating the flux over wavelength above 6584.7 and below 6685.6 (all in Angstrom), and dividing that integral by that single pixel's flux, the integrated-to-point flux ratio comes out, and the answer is 94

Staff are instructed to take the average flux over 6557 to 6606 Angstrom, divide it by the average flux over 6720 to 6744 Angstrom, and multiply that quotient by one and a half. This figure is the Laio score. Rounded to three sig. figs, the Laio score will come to 1.87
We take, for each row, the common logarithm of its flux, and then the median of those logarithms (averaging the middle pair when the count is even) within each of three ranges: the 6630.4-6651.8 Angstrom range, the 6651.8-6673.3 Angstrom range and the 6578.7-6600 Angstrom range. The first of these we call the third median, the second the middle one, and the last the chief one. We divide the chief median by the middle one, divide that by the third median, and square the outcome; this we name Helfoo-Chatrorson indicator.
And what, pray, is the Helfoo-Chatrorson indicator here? 0.64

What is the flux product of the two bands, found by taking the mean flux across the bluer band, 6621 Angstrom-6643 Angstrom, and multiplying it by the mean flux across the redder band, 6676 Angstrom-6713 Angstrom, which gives 343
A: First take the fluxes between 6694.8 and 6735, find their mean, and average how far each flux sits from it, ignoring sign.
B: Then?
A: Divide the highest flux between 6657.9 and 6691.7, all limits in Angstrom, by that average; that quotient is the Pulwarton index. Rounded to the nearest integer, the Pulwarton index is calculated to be 28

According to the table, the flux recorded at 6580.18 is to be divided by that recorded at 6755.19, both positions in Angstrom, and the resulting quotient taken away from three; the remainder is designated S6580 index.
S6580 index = 1.74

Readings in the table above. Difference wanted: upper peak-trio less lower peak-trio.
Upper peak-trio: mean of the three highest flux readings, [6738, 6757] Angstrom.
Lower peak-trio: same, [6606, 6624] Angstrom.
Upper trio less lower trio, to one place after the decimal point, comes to -3.6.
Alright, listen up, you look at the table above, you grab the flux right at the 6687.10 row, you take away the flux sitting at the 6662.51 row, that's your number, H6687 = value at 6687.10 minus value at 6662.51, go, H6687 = -1.0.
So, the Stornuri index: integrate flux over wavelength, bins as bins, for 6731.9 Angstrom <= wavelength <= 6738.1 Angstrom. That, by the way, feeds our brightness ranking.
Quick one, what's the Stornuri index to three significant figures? 103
